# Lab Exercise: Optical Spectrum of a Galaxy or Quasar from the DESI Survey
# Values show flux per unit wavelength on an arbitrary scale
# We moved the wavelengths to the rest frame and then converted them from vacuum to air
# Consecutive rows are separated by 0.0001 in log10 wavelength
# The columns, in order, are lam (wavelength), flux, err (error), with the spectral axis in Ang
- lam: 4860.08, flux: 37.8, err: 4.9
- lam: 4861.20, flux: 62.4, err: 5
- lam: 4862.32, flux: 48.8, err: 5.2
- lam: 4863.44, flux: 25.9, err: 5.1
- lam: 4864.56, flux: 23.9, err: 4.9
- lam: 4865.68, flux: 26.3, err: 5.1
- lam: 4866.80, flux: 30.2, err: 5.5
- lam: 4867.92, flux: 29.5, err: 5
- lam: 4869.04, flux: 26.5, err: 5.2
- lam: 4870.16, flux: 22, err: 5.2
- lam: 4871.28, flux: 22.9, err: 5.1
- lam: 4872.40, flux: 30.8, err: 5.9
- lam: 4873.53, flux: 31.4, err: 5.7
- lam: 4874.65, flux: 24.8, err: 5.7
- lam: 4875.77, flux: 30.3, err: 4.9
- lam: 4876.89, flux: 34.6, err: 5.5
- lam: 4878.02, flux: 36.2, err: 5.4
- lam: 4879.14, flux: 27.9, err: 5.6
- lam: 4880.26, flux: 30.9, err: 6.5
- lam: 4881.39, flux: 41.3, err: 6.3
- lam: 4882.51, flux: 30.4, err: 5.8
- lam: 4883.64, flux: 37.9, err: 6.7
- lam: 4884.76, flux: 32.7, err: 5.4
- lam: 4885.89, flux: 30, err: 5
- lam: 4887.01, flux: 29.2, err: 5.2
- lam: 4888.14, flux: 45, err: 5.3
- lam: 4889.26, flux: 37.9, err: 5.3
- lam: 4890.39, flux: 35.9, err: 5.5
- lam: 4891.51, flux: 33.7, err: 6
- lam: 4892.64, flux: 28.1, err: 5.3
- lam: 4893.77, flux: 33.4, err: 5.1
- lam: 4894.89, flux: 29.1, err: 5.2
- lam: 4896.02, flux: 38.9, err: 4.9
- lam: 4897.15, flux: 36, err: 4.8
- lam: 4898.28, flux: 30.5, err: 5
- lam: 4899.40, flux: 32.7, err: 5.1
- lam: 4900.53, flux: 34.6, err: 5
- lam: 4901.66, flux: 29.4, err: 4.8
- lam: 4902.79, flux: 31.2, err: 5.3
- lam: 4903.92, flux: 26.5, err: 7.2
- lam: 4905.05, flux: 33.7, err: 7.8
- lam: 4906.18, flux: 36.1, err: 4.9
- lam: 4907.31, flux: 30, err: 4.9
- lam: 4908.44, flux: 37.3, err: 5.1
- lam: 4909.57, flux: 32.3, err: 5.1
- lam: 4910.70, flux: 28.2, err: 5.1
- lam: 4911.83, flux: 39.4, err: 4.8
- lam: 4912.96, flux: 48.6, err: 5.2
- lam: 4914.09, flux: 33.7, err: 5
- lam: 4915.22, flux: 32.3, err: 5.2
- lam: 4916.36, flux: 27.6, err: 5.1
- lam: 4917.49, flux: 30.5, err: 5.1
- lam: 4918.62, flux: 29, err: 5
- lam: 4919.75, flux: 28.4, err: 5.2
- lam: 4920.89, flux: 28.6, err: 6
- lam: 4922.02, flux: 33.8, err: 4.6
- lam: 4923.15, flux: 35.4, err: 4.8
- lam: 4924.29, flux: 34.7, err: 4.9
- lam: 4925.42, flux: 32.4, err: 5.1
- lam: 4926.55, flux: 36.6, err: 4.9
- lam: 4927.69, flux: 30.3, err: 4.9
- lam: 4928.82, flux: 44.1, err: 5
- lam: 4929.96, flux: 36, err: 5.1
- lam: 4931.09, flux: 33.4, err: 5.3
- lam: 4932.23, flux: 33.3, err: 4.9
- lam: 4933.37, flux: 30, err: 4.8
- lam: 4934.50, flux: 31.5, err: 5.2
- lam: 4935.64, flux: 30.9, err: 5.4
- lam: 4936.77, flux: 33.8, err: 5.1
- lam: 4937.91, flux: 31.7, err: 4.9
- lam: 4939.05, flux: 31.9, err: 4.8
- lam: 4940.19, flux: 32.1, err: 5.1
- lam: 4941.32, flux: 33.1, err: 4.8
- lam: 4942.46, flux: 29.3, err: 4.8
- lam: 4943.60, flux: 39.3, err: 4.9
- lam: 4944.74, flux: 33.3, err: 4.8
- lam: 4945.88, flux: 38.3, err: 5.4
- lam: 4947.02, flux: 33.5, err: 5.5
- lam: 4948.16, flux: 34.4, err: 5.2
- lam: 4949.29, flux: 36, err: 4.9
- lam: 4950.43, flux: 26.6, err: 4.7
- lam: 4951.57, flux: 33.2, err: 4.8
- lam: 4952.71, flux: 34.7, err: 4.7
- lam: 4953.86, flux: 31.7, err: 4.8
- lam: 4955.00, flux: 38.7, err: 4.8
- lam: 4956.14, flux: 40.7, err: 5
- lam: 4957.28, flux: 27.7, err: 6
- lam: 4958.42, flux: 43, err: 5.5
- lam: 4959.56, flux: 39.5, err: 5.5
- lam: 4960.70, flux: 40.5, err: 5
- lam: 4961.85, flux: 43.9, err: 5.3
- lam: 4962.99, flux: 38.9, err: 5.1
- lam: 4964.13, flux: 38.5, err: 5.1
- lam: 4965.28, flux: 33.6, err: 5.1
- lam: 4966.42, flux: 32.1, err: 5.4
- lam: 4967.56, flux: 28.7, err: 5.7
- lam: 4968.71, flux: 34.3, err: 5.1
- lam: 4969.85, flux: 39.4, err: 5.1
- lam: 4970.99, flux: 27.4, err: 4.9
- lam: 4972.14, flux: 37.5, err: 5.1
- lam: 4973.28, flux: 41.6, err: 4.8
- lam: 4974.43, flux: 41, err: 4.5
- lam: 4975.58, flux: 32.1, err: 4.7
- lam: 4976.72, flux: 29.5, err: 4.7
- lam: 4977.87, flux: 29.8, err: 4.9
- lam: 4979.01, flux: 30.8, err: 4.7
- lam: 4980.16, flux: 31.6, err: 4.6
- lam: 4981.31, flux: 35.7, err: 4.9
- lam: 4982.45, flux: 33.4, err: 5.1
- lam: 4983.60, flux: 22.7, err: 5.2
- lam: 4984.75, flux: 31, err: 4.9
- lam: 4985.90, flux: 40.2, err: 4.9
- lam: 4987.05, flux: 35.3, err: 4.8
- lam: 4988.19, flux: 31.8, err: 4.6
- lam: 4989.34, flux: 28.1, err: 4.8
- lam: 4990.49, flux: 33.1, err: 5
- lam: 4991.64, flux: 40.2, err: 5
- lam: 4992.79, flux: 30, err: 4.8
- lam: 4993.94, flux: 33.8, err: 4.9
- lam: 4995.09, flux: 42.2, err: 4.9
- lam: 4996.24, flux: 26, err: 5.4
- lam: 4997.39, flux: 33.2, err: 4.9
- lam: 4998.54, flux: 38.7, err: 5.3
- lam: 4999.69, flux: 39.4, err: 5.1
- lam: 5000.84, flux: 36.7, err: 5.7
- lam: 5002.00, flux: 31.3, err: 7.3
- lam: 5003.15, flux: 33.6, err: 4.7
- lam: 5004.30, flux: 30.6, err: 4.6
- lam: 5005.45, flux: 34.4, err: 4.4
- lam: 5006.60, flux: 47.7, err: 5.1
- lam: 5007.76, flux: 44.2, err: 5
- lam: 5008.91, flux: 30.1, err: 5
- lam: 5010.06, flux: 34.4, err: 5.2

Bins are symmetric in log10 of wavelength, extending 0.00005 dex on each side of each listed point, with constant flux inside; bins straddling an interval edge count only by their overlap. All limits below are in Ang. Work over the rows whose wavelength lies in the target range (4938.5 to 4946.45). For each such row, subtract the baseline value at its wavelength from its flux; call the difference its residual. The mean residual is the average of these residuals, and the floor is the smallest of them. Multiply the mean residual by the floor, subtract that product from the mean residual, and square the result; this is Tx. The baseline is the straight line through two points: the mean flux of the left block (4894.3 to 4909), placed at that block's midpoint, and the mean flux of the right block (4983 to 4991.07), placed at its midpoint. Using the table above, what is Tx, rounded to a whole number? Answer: 42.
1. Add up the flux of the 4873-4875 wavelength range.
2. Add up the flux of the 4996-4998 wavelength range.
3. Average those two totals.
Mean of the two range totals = 57.7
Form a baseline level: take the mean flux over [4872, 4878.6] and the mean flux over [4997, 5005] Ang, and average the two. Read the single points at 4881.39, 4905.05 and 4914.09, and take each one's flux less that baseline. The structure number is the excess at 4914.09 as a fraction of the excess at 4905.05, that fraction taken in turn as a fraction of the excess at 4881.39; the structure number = 0.12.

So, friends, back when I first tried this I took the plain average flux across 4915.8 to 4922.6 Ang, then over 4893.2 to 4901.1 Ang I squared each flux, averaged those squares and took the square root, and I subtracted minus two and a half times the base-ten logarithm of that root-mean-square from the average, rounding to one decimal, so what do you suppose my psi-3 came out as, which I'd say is 33.5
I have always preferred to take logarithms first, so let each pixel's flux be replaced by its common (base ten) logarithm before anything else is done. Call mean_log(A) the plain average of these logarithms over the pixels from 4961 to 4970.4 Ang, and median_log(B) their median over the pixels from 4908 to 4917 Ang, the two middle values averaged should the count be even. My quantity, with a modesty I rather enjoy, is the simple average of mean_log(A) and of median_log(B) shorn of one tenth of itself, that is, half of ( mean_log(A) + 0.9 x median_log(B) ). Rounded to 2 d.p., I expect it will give 1.46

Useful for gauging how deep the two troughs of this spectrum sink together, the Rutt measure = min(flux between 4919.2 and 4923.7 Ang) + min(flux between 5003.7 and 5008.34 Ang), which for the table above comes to 59.0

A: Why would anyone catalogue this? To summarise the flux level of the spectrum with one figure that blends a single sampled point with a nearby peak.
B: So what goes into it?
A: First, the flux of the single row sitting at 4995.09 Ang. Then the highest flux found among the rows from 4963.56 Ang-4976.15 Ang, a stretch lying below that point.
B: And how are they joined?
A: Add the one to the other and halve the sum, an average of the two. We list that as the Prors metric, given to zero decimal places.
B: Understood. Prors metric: 42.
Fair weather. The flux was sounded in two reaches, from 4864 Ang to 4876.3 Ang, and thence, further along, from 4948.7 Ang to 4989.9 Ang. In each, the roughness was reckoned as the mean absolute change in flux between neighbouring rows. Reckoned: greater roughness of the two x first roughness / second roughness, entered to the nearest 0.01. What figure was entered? 3.60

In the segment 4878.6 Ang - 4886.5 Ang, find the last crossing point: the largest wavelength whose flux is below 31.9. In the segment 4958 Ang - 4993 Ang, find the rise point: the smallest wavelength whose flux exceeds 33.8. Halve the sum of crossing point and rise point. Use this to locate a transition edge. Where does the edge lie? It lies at 4922.2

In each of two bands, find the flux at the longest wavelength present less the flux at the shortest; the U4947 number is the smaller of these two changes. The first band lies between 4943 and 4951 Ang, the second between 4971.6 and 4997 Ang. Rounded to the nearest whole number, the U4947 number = -13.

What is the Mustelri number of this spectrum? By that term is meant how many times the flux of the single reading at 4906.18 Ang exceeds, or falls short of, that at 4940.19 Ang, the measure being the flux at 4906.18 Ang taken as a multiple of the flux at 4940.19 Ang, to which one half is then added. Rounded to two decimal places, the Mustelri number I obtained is 1.62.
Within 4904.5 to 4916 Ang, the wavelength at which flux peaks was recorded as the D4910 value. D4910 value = 4912.96 Ang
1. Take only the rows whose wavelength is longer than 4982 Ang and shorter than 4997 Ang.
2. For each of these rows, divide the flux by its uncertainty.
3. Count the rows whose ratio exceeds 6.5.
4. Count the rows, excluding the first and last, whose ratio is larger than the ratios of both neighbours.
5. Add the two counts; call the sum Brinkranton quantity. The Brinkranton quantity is 11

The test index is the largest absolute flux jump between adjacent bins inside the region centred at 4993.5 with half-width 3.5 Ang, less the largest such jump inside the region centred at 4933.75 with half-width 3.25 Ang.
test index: 13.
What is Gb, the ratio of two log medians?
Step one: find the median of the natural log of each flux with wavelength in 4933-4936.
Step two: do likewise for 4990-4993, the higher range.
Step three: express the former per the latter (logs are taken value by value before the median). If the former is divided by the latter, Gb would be 0.98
